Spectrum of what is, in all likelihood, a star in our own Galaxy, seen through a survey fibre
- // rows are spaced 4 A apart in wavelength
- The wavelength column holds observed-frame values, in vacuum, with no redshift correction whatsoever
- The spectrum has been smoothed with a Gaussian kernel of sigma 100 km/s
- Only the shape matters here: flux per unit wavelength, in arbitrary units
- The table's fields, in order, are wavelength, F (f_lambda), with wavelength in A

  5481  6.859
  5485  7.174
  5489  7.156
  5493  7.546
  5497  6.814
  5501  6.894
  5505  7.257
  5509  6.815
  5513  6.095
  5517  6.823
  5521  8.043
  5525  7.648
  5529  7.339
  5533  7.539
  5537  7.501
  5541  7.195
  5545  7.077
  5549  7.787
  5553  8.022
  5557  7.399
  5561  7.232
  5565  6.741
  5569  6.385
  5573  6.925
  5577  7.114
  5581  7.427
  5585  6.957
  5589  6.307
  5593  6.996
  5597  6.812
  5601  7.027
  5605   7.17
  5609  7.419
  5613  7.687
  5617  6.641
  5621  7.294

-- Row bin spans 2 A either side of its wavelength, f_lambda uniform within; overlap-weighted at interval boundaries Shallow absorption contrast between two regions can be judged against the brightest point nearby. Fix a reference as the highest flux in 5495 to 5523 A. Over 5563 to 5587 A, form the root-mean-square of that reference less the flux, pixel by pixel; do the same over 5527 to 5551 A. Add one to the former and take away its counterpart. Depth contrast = 1.48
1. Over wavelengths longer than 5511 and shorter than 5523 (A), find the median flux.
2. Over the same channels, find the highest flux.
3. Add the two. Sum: 14.9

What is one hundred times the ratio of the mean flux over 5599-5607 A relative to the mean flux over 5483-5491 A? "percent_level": 99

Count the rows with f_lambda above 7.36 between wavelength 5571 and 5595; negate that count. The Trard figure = -1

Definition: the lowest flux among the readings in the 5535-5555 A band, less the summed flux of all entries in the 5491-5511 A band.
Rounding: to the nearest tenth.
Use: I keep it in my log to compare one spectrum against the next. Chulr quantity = -28.2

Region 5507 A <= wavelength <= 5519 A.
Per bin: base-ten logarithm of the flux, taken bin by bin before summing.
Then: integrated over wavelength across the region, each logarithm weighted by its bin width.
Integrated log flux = 9.8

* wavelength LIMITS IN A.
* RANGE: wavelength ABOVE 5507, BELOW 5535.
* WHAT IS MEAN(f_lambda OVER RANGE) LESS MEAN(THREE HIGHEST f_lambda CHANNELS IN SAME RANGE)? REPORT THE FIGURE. -0.56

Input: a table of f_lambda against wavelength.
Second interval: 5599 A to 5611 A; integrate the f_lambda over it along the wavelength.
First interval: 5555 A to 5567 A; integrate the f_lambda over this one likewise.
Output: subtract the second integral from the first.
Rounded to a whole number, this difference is -1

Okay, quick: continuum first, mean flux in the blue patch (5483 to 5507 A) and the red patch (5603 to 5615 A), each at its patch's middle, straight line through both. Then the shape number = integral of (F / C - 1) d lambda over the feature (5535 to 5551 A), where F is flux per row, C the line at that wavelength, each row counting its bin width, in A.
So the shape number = 0.3 A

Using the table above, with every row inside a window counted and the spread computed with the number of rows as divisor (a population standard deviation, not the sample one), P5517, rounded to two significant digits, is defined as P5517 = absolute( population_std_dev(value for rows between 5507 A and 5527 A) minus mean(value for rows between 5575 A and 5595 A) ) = 6.3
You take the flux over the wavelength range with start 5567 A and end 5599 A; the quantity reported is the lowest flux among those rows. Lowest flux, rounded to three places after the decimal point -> 6.307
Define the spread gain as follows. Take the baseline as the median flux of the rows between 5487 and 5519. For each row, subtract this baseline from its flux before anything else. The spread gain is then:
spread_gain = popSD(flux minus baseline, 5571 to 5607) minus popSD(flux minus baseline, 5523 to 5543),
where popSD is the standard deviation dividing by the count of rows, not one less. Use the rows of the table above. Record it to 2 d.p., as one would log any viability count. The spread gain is 0.13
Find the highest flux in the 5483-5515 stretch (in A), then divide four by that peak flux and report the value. 0.530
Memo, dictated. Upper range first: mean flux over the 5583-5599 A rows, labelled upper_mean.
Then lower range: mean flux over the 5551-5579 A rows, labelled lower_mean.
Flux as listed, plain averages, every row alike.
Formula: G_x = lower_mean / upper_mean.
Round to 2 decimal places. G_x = 1.05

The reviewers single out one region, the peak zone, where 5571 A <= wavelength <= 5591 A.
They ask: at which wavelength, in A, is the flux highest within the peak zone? 5581 A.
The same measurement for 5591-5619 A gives 5613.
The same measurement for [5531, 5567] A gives 5553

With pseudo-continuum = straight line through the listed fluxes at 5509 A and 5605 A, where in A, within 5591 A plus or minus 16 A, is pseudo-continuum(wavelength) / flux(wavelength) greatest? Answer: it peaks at 5589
